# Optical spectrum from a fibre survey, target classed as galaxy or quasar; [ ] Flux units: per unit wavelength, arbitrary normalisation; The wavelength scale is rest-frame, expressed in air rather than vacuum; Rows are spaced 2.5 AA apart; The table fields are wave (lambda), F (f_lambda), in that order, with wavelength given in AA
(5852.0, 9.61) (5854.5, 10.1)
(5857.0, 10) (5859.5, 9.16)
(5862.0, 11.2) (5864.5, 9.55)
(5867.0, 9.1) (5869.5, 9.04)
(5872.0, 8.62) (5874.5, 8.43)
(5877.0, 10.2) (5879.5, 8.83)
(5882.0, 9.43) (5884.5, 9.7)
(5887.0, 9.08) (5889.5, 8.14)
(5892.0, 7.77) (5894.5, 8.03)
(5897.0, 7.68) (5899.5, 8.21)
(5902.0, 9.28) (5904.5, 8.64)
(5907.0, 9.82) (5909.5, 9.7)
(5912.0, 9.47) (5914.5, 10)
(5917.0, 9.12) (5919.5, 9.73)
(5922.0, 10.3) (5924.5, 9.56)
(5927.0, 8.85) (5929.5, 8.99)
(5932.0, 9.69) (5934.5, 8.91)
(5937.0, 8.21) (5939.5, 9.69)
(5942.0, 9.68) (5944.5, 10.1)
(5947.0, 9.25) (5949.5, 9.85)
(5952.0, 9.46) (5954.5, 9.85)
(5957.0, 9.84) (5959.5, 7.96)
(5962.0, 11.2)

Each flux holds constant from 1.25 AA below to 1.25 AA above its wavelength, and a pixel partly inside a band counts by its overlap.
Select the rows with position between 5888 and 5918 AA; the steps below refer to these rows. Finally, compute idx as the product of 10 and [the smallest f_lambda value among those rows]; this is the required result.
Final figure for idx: 77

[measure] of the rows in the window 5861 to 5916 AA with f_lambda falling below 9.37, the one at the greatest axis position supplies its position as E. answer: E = 5904.5 AA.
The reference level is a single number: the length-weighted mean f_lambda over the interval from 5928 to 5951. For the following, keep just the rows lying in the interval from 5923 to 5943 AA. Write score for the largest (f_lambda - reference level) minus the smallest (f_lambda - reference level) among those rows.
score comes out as 1.5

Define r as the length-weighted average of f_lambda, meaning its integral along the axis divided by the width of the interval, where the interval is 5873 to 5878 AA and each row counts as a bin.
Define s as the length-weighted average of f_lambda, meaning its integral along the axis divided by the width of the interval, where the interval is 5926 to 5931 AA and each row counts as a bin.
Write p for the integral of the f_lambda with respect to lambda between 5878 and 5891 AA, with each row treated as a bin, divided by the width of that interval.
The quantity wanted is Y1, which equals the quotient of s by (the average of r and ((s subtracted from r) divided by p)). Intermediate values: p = 9.03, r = 9.24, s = 9.0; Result 1.93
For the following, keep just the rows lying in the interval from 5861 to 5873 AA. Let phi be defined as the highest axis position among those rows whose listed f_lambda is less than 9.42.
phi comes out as 5872.0 AA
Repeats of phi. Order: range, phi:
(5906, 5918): 5917.0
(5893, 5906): 5904.5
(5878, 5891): 5889.5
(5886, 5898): 5897.0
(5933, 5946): 5937.0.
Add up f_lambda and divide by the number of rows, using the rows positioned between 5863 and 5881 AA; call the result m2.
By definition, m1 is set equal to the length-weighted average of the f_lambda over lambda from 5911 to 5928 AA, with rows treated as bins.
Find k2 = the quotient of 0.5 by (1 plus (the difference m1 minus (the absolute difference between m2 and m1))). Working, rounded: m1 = 9.59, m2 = 9.11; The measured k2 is 0.0495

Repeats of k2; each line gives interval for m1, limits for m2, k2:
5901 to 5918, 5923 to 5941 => 0.0494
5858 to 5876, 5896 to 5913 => 0.0501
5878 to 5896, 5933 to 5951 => 0.0552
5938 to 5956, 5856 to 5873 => 0.0475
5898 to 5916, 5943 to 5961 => 0.0496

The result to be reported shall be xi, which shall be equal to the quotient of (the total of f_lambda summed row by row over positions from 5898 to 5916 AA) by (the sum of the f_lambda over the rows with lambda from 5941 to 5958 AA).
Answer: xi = 0.96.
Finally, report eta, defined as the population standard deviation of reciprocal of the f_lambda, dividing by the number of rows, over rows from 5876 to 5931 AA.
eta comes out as 0.0096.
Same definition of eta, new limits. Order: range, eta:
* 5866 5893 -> 0.0084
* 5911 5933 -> 0.0049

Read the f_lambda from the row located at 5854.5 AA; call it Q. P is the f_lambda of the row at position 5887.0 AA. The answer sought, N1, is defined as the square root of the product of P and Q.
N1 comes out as 9.6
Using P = 9.08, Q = 10.1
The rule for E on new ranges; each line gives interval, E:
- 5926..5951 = 5947.0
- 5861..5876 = 5874.5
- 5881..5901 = 5899.5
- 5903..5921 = 5917.0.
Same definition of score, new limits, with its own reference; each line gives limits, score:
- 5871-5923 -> 2.6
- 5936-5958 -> 1.9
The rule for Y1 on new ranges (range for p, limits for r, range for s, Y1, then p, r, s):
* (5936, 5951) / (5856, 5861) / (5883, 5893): 1.79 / 9.48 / 9.64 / 8.7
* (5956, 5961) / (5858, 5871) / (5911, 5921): 2.00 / 8.97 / 9.60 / 9.6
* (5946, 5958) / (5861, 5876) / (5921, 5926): 2.13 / 9.65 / 9.31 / 9.9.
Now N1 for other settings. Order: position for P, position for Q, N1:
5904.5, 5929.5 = 8.8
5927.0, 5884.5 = 9.3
